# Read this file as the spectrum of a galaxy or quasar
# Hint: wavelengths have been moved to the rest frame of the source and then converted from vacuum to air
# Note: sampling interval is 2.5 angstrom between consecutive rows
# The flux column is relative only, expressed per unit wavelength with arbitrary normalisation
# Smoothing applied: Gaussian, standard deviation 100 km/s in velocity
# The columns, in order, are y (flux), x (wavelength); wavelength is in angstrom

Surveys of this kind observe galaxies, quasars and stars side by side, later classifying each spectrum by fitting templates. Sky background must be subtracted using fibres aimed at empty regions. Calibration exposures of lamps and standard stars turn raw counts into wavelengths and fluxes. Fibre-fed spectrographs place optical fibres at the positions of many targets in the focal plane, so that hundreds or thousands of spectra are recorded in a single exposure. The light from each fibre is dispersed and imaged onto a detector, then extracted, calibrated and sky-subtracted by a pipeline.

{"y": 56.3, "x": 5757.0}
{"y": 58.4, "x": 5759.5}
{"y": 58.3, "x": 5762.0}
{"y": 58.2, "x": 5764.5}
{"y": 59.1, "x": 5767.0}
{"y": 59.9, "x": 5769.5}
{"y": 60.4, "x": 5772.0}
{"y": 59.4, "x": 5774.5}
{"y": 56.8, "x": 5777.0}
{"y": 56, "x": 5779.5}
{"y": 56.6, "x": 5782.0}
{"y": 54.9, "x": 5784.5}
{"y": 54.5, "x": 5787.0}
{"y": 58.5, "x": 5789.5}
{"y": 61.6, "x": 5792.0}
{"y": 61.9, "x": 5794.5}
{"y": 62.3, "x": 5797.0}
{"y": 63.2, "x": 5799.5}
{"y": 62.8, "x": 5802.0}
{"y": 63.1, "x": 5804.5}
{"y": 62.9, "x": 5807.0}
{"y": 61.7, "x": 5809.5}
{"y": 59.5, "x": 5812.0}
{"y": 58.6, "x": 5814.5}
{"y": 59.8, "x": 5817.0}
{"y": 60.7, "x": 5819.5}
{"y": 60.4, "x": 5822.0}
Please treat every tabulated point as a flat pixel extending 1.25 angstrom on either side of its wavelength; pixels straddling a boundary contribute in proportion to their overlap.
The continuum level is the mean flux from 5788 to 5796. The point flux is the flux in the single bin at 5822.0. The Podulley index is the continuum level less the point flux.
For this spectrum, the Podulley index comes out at 0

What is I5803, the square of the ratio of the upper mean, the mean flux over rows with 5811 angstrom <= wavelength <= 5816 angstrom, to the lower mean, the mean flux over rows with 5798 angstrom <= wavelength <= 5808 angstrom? 0.88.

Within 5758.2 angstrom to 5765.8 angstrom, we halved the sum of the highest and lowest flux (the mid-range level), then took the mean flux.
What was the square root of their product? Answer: 58.3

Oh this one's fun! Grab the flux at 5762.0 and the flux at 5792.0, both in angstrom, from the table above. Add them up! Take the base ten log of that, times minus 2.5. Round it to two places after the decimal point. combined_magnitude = -5.20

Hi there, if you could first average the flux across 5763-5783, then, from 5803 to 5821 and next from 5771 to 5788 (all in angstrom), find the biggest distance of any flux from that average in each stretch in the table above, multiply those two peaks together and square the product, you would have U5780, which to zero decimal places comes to 333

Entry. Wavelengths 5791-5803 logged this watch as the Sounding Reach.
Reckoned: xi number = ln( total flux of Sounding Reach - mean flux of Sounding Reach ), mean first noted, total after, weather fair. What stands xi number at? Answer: 5.52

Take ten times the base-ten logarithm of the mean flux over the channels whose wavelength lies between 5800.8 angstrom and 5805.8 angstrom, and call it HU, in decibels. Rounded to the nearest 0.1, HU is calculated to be 18.0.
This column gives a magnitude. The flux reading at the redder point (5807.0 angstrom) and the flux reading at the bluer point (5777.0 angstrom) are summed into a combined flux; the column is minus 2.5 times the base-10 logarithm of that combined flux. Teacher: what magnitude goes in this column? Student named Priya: -5.20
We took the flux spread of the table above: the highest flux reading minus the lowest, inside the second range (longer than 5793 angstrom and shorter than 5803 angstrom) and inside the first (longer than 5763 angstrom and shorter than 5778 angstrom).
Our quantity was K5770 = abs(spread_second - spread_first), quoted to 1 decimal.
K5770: 2.3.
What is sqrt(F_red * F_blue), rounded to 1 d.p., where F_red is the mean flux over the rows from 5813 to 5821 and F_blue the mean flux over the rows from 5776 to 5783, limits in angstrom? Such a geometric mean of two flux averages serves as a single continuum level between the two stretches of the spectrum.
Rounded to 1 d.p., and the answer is 58.1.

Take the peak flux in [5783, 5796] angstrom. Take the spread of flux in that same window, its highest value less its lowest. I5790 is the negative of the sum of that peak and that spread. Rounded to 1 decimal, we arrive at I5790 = -69.3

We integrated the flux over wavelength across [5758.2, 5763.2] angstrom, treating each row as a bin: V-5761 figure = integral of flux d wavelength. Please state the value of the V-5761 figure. 292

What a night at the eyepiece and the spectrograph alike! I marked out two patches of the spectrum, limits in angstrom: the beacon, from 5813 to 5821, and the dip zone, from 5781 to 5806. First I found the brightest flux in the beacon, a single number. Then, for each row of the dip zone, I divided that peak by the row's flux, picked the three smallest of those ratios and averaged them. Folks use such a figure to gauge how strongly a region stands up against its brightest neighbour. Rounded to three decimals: 0.963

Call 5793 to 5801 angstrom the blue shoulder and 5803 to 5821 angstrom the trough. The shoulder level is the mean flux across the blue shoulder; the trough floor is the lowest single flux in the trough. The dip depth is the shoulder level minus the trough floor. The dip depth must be 4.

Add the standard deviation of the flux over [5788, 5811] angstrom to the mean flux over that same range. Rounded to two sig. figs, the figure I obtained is 63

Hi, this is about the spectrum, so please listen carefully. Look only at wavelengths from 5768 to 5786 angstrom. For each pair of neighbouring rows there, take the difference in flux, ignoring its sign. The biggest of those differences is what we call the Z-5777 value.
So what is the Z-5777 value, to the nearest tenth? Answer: 2.6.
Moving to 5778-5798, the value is 4.0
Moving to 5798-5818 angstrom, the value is 2.2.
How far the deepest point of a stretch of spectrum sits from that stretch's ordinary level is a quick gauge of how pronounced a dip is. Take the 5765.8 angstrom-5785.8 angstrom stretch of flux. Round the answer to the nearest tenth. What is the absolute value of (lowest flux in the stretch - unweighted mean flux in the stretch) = 3.0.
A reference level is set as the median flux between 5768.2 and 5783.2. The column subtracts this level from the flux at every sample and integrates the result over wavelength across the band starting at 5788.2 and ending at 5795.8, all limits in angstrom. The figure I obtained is 19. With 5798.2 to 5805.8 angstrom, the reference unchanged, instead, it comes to 37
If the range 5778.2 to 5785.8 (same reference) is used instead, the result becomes -17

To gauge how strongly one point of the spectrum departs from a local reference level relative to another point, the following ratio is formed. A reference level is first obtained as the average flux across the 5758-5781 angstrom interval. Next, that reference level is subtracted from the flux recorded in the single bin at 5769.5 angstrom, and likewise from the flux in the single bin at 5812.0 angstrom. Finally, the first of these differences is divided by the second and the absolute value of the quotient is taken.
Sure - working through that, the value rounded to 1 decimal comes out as 1.4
